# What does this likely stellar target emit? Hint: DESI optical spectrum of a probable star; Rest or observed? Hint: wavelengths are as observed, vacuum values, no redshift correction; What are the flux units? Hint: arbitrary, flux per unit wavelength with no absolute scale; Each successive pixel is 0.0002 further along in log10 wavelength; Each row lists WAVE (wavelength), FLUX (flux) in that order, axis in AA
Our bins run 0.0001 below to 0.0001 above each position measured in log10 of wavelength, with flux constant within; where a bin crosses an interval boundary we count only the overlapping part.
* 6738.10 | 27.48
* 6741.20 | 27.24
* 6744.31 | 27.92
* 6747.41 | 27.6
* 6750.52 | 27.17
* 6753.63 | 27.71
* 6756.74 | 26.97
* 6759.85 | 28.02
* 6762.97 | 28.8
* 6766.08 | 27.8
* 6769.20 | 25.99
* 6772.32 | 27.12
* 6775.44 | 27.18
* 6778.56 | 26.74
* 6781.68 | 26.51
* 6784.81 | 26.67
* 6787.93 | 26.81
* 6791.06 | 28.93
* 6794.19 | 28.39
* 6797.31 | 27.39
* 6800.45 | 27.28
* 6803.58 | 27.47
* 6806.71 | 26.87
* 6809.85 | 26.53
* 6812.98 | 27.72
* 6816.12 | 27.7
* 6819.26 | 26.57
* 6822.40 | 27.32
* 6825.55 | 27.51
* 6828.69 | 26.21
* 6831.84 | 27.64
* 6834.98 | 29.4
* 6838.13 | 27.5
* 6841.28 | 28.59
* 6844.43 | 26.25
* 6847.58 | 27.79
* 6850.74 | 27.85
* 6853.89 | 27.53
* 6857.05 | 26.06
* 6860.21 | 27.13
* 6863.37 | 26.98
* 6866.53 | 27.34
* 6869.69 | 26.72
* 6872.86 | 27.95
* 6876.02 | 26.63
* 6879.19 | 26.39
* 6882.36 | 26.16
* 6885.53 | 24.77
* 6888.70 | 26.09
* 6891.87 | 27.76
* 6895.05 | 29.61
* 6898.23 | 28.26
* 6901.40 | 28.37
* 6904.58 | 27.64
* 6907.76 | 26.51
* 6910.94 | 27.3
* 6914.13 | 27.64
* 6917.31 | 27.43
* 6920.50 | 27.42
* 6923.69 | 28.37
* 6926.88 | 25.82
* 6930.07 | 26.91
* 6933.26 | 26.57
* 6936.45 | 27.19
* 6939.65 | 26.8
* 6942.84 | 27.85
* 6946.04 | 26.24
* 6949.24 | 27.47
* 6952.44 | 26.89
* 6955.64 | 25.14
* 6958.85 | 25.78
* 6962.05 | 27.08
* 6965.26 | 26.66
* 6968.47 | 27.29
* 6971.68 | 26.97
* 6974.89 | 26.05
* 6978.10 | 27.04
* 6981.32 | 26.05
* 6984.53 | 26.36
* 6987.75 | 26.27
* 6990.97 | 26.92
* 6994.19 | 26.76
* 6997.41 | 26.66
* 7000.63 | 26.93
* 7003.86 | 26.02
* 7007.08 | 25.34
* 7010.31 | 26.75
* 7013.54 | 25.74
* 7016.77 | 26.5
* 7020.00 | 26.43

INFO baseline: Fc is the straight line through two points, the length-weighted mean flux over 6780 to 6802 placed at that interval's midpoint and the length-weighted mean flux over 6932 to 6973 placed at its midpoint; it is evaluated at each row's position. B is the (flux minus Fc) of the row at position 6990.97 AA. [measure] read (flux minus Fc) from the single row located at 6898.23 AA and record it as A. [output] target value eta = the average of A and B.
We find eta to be 0.8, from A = 1.3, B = 0.3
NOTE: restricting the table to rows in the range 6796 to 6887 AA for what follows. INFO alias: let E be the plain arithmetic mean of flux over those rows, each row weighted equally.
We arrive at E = 27.1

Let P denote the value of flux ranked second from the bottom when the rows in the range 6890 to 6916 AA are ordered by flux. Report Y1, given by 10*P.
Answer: 273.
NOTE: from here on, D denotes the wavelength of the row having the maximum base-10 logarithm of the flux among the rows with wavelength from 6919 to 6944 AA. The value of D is 6923.69 AA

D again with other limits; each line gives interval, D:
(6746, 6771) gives 6762.97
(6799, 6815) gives 6812.98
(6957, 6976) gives 6968.47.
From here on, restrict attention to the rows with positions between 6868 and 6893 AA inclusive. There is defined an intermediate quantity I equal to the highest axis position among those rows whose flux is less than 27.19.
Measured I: 6888.70 AA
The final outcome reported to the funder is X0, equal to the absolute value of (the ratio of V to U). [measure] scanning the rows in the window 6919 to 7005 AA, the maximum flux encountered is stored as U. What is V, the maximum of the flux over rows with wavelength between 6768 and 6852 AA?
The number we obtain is 1.04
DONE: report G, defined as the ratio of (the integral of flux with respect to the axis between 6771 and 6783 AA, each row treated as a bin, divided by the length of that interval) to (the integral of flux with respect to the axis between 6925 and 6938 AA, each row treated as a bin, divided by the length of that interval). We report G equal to 1.01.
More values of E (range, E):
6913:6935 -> 27.2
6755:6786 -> 27.2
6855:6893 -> 26.7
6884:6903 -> 27.5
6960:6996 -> 26.7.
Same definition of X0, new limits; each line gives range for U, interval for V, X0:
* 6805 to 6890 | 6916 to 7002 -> 0.96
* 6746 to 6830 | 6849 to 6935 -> 1.02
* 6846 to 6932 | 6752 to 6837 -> 0.99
